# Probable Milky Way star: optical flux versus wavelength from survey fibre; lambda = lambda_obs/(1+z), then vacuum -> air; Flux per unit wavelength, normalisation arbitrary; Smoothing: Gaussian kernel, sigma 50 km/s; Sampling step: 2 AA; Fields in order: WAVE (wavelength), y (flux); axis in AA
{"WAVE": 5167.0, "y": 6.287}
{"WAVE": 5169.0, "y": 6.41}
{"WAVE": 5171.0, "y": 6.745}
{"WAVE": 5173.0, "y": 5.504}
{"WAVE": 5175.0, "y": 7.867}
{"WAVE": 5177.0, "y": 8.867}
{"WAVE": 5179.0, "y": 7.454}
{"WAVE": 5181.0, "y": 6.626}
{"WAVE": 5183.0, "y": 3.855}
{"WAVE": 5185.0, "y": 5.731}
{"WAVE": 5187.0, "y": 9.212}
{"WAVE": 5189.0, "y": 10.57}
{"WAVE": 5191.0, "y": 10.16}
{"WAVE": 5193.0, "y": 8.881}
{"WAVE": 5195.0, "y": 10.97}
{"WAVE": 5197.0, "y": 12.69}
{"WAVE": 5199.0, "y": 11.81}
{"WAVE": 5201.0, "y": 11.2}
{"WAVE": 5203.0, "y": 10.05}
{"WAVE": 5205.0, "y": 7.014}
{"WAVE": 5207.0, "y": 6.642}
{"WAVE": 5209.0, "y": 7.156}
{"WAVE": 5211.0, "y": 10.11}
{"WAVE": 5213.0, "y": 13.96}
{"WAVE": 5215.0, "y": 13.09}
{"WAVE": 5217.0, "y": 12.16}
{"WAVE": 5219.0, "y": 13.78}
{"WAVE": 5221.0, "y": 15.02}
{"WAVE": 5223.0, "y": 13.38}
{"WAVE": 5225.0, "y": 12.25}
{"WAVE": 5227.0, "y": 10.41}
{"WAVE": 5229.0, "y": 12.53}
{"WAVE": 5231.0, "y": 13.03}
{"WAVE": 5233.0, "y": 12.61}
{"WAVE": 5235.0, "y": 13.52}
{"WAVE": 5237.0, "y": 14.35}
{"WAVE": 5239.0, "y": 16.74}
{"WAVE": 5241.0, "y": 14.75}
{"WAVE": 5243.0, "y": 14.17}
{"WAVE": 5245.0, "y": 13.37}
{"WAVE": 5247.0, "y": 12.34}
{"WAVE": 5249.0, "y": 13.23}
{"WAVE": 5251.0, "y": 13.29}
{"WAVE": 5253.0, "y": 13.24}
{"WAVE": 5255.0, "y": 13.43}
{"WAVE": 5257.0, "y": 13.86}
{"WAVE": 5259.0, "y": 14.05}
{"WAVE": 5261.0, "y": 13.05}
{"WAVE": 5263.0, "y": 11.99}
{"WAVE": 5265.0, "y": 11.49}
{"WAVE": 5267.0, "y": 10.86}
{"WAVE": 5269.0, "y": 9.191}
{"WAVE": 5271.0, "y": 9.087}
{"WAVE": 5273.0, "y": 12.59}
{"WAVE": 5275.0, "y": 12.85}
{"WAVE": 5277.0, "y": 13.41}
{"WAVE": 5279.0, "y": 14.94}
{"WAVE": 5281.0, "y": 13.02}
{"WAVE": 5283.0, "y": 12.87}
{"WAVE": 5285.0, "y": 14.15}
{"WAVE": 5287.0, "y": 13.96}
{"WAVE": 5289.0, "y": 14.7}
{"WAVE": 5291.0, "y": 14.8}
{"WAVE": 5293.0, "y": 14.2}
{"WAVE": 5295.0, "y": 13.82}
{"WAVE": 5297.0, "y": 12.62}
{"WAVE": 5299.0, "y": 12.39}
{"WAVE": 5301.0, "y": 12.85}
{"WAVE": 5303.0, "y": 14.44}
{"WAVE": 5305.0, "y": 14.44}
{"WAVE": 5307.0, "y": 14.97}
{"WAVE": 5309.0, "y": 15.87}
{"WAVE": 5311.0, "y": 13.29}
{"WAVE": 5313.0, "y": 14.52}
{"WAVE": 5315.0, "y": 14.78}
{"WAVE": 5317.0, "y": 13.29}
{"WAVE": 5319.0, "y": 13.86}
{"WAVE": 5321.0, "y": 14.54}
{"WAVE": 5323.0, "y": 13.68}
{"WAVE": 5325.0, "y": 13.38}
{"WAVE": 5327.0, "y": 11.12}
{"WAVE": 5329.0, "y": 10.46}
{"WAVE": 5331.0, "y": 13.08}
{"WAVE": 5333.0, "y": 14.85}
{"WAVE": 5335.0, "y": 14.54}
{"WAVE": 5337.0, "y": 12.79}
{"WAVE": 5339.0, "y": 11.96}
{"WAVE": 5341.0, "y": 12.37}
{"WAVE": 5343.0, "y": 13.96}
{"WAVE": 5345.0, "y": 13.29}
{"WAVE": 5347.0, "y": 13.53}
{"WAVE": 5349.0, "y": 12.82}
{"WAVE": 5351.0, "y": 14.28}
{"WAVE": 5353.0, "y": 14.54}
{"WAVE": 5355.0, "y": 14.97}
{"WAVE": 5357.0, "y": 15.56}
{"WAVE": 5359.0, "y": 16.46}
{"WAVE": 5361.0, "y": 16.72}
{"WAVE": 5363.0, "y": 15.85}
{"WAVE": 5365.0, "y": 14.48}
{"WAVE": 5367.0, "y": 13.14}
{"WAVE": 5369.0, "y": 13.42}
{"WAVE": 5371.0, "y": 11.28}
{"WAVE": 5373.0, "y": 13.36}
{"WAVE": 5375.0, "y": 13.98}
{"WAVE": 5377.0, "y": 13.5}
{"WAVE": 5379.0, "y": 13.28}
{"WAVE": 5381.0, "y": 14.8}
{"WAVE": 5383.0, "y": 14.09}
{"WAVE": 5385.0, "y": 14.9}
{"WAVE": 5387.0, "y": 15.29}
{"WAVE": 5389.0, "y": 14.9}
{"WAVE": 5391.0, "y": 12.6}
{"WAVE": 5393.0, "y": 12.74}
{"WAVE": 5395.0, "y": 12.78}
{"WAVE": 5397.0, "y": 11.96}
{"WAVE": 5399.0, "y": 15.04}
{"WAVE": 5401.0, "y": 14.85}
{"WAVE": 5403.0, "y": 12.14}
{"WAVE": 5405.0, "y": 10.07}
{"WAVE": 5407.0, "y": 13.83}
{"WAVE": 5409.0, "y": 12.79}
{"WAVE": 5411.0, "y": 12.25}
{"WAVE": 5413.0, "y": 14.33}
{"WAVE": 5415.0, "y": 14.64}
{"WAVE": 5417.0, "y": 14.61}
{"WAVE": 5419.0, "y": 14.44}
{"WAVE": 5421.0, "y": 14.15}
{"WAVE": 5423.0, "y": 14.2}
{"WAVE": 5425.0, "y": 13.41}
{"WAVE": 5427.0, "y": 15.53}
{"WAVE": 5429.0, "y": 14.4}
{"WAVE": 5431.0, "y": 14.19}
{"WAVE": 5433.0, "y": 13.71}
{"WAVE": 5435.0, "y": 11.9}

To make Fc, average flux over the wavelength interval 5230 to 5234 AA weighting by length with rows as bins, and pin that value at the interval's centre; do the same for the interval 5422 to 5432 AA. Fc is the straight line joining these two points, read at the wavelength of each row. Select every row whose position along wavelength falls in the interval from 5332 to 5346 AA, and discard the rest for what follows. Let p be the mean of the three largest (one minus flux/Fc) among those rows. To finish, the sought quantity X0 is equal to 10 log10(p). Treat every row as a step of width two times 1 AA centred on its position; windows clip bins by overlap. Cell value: -10.3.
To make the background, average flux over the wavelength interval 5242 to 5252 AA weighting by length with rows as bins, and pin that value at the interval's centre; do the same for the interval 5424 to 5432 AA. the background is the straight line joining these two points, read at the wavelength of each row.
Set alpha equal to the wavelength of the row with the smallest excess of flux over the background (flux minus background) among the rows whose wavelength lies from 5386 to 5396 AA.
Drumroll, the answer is 5391.0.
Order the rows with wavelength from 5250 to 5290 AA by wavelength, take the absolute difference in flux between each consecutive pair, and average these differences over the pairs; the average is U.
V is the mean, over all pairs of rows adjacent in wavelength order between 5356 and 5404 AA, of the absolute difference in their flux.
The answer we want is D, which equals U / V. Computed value 0.8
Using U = 0.84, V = 1.03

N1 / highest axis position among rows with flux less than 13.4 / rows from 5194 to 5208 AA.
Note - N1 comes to 5207.0 AA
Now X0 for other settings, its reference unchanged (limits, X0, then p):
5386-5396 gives -10.1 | 0.098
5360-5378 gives -10.3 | 0.094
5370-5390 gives -10.3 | 0.093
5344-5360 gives -14.3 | 0.037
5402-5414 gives -7.2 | 0.190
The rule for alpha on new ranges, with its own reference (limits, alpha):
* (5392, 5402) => 5397.0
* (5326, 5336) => 5329.0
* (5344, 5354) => 5349.0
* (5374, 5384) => 5379.0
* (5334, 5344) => 5339.0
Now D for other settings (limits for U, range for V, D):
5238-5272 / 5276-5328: 0.8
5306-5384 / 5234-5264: 1.2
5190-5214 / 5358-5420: 1.5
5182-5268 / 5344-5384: 1.4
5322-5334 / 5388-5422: 1.2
